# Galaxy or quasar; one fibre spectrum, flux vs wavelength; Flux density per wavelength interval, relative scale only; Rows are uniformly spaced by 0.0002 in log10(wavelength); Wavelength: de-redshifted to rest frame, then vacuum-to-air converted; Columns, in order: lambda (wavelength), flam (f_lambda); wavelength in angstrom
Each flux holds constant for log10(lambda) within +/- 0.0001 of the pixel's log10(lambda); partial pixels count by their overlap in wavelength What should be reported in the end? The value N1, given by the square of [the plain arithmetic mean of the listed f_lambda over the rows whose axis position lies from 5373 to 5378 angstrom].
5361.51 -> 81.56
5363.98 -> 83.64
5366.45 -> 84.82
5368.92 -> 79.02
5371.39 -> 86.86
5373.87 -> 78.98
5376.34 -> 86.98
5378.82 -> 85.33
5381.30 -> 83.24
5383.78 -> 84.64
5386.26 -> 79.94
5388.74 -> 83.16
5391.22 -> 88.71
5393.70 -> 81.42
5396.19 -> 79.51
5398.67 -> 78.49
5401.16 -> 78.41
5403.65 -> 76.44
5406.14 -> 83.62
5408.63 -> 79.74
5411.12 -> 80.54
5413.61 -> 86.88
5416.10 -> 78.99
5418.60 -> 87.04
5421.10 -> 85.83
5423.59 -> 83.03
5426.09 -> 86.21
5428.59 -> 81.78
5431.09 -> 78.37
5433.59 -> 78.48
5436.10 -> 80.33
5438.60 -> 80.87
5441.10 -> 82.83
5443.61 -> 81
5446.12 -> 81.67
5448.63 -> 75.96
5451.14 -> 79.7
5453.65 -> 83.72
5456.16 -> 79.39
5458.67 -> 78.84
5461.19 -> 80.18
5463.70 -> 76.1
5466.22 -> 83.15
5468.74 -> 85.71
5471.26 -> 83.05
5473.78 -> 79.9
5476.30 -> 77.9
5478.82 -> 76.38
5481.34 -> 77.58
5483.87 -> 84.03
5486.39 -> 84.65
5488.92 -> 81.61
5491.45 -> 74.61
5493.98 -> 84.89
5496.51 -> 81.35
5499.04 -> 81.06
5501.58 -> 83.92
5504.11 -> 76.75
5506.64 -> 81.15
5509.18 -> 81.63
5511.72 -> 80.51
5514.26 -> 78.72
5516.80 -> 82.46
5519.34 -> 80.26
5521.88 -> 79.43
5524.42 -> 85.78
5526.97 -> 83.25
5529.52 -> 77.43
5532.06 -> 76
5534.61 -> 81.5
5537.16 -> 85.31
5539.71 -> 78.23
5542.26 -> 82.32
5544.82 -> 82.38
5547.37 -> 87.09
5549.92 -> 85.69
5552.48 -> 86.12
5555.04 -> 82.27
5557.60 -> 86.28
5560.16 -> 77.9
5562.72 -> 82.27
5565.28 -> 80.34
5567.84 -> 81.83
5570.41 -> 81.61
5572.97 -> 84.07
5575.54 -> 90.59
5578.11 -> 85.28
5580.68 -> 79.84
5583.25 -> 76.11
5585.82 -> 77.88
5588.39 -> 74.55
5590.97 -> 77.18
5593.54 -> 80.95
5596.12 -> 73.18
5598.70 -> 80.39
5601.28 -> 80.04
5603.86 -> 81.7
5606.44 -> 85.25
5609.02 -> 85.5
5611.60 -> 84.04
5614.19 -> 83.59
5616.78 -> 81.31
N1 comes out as 6886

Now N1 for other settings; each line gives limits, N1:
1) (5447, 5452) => 6058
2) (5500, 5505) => 6454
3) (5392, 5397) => 6475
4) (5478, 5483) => 5926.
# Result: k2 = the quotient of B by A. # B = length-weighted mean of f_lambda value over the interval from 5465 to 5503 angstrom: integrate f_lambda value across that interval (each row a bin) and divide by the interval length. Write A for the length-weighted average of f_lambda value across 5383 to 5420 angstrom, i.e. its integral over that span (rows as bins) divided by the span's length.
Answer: 0.994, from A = 81.8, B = 81.3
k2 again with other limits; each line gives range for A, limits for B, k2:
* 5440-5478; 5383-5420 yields 1.016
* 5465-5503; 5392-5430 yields 1.008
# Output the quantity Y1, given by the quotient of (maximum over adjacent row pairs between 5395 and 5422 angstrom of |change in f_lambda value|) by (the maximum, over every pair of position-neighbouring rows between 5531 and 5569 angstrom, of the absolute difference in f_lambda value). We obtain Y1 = 0.96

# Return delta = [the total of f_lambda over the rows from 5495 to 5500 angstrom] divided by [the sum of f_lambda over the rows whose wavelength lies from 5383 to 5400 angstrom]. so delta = 0.3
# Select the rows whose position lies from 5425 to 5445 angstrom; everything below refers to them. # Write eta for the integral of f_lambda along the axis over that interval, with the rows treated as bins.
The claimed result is 1624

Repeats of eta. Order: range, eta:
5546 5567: 1753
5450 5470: 1617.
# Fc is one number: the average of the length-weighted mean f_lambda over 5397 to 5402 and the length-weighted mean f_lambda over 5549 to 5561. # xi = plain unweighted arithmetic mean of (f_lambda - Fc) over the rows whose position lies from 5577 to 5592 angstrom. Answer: -2.7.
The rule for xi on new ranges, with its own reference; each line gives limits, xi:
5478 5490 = -0.3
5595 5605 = -2.3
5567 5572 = 0.6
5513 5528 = 0.5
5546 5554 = 5.1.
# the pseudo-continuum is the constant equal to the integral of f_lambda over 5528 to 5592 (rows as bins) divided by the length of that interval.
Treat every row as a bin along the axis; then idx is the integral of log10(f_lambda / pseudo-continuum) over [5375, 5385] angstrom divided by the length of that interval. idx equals 0.017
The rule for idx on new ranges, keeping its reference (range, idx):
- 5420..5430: 0.013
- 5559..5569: -0.006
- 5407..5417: 0.000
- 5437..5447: 0.000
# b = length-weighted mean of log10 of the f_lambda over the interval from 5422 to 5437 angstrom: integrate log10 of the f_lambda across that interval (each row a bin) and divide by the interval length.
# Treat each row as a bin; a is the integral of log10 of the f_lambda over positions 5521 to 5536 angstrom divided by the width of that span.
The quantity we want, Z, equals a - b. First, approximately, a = 1.906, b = 1.91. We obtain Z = -0.005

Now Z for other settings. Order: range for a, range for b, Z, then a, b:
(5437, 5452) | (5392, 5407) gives 0.003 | 1.905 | 1.90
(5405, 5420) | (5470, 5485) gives 0.016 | 1.918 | 1.90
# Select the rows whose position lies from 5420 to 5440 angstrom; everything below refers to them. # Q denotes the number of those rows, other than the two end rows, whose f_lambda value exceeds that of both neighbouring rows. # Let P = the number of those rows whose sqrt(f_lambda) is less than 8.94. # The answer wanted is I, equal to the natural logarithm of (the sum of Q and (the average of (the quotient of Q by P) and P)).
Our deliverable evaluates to 0.81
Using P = 2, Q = 1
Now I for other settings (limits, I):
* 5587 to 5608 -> 1.34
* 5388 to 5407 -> 1.14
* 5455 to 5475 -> 1.45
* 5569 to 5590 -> 1.45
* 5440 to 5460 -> 1.45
